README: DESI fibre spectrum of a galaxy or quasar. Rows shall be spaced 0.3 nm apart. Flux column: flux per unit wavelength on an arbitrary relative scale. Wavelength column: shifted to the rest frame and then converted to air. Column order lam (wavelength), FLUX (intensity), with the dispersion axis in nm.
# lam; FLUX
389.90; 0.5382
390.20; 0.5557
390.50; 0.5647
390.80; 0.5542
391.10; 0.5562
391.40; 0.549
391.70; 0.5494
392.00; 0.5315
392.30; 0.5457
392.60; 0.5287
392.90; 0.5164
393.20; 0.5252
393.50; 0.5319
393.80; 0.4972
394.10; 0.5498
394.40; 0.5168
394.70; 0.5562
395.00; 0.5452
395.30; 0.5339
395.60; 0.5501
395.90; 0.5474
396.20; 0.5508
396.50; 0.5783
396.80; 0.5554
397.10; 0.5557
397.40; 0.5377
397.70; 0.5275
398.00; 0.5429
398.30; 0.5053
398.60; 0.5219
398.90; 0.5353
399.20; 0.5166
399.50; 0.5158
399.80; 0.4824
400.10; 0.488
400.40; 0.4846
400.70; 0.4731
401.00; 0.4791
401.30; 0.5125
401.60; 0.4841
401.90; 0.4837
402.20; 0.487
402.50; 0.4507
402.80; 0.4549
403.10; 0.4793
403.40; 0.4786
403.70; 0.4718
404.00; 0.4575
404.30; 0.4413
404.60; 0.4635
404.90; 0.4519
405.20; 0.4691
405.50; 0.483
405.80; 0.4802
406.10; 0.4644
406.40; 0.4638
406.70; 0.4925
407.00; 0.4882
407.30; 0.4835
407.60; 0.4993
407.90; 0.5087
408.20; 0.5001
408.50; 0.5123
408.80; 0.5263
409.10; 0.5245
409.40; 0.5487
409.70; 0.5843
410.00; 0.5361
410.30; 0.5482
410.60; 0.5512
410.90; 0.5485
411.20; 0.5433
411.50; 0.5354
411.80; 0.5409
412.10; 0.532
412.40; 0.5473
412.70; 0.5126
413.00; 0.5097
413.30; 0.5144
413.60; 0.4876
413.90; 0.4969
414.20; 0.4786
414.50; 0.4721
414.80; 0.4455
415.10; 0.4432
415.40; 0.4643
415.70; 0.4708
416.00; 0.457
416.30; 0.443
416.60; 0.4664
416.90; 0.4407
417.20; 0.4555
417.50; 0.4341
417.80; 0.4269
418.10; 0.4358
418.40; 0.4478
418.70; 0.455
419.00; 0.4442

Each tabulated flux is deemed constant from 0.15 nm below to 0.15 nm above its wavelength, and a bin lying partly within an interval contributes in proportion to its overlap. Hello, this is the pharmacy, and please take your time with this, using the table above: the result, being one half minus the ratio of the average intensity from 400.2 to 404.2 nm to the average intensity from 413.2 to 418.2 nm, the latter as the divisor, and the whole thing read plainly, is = -0.53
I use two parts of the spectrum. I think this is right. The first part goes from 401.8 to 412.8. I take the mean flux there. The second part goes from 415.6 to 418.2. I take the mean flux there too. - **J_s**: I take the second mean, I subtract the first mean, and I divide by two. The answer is -0.027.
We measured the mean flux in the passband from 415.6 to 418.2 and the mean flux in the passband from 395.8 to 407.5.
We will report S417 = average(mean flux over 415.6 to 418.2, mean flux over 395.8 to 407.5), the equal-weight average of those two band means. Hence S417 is 0.47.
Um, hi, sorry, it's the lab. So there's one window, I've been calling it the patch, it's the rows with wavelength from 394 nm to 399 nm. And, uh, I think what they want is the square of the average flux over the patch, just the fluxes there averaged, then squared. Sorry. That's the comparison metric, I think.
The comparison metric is 0.29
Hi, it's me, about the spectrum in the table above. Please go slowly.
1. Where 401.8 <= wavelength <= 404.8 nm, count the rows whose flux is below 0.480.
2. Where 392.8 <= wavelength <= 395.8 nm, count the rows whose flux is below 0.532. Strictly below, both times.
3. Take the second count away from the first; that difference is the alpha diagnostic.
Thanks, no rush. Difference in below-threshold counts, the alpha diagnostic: 3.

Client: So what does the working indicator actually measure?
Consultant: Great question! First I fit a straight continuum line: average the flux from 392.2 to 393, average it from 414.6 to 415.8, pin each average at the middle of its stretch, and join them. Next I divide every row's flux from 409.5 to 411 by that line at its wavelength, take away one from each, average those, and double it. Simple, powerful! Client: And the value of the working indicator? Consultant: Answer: 0.34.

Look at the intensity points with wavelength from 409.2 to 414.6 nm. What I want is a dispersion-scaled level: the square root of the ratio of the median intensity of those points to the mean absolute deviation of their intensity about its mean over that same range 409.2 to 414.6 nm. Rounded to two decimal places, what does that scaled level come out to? 4.71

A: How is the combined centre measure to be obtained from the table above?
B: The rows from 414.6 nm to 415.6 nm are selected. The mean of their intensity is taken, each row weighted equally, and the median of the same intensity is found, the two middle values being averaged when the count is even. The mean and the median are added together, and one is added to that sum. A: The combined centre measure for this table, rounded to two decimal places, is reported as 1.90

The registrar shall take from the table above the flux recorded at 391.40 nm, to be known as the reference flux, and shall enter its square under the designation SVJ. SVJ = 0.30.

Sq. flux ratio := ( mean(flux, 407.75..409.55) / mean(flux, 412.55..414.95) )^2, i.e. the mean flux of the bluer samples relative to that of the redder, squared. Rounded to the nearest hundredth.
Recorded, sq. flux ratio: 1.13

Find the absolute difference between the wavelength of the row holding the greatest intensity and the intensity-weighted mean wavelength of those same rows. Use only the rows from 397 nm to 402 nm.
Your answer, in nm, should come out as 2.34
